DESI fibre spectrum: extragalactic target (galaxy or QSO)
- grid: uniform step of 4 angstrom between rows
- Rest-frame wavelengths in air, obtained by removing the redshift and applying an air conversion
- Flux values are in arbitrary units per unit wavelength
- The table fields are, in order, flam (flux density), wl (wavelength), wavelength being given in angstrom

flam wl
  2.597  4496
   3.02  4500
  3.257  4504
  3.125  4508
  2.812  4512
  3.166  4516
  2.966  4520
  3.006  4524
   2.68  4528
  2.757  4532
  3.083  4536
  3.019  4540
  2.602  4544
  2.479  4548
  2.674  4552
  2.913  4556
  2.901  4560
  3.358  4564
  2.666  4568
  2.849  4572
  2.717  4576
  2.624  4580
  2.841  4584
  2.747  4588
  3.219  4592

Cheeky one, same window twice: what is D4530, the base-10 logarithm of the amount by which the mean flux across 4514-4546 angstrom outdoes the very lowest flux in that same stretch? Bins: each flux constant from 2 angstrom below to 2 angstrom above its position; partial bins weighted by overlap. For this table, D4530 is -0.51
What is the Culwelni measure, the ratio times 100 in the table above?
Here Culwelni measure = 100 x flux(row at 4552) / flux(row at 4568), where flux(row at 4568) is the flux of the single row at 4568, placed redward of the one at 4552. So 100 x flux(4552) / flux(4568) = 100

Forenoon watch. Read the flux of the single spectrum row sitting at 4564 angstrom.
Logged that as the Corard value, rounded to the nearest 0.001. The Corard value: 3.358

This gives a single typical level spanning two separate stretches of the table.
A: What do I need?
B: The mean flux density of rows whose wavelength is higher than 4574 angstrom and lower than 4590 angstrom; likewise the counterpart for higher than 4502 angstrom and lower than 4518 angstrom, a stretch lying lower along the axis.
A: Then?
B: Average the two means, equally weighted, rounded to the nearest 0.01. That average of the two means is 2.91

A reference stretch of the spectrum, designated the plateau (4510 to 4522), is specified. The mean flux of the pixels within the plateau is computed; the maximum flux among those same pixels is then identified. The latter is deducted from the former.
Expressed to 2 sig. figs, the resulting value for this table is -0.18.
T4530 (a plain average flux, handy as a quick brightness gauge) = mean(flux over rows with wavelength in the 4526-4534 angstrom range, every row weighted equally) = 2.72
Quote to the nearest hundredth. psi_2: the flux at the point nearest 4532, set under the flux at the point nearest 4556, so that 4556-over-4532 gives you 1.06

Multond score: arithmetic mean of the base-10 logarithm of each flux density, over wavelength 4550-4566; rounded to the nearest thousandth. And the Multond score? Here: 0.470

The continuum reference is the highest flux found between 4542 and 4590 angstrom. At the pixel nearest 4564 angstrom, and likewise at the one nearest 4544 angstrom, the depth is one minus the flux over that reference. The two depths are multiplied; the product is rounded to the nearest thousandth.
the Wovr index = 0.000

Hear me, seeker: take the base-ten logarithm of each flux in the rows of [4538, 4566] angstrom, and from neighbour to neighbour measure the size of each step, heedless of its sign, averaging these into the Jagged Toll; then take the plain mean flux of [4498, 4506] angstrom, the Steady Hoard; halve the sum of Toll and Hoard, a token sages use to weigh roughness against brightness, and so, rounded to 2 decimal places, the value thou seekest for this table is 1.59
